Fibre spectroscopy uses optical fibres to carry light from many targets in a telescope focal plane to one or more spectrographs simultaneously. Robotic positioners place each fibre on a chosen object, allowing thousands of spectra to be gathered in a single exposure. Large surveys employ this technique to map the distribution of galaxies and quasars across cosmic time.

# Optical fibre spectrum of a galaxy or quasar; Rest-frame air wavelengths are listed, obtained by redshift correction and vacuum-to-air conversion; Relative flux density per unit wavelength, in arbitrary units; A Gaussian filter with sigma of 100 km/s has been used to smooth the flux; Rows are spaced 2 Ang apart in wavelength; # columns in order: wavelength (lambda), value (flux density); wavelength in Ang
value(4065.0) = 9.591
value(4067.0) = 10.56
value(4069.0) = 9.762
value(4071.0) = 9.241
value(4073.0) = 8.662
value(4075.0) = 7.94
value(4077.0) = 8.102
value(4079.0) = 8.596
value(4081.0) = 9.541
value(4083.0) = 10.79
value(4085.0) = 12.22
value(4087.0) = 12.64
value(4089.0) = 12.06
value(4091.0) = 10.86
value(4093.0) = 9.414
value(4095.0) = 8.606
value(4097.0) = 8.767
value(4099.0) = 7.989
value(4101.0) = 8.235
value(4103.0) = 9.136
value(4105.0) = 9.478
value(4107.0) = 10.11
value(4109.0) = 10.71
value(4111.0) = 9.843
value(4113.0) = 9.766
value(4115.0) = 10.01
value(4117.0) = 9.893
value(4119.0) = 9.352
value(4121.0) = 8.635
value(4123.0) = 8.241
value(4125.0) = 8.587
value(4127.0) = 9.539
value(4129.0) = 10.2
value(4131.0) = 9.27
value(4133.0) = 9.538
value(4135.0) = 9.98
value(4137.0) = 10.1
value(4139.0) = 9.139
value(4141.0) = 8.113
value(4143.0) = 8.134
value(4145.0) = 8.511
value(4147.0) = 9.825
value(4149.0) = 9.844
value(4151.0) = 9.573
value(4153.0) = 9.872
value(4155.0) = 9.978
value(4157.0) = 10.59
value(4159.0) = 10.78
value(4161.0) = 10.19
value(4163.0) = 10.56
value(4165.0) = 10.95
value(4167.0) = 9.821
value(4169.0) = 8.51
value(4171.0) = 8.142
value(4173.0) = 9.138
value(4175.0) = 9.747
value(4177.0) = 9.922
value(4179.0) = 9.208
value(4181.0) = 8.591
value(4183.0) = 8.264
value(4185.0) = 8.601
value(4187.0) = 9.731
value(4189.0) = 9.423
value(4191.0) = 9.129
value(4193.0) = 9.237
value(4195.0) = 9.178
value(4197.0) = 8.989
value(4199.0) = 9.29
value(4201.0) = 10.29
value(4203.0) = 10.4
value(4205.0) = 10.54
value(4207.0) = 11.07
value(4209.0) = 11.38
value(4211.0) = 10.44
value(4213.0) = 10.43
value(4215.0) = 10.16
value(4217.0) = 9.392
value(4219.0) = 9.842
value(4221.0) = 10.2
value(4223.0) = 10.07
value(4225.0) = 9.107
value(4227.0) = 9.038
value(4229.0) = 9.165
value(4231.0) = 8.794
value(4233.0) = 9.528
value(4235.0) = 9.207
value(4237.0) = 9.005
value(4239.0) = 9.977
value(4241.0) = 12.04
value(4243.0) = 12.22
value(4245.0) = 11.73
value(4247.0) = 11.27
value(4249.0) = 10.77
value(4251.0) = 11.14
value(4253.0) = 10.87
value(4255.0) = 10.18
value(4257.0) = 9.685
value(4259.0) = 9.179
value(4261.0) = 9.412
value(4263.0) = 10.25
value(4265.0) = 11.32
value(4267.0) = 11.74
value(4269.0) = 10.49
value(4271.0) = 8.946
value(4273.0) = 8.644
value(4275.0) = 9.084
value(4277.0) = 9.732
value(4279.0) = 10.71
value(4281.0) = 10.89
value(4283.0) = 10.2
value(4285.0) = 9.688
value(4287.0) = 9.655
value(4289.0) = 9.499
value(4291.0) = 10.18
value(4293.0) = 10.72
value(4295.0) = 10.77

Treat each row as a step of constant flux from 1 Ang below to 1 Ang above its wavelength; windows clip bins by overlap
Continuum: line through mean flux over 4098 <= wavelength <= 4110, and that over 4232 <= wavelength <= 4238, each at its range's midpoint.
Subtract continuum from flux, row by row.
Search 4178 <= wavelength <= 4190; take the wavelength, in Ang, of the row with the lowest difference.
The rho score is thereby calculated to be 4183.0 Ang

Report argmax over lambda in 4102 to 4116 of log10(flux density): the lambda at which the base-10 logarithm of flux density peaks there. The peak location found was 4109.0 Ang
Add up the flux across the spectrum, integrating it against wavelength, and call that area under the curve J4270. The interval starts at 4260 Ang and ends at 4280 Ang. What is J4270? 201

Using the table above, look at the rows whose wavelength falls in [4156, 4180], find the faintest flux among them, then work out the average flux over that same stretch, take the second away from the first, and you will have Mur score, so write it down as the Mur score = -1.65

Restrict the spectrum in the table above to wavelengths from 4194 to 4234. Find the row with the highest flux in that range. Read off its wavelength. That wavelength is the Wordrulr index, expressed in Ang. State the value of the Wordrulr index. 4209.0 Ang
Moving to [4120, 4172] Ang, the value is 4165.0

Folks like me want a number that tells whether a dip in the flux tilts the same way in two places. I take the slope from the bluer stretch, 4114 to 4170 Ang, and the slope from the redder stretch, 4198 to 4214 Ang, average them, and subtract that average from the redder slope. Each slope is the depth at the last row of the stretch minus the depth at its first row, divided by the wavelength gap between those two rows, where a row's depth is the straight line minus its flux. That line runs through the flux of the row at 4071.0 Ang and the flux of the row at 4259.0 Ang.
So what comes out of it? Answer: -0.055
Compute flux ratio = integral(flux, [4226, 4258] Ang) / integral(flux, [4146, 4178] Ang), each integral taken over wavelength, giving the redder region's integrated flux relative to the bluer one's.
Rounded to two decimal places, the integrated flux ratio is 1.05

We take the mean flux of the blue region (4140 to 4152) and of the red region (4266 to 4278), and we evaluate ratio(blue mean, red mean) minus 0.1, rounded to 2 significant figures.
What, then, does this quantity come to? 0.82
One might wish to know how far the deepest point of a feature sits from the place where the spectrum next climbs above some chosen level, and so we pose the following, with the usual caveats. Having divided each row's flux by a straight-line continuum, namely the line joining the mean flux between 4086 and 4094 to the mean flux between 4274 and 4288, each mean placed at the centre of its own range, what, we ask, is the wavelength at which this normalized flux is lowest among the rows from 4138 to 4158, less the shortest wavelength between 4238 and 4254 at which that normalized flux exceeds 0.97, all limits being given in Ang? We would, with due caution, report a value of -98 Ang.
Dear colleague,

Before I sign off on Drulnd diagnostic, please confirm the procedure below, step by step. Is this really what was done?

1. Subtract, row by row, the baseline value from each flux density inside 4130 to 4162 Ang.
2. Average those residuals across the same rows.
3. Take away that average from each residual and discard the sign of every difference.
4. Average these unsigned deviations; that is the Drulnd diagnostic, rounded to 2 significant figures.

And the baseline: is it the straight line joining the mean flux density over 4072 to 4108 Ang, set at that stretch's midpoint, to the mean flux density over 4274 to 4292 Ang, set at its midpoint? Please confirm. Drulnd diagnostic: 0.60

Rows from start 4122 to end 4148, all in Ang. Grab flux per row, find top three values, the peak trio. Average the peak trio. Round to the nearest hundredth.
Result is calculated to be 10.09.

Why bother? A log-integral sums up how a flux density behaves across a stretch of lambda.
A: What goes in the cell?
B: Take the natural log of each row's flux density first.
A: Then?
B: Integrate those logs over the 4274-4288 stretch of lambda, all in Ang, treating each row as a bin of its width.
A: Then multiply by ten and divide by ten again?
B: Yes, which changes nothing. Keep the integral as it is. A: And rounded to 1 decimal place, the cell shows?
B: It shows 32.2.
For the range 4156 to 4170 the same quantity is 32.5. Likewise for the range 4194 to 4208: 32.1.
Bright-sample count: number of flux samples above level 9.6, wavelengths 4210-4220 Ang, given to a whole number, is 4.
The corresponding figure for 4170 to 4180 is 2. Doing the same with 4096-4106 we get 0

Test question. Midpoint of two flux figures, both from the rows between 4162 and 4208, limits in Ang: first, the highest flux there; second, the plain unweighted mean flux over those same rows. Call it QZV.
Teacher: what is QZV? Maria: 10.3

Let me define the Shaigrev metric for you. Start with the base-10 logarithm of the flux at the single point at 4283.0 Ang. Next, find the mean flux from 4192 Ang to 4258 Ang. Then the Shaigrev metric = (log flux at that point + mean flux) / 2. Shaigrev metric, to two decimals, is 5.57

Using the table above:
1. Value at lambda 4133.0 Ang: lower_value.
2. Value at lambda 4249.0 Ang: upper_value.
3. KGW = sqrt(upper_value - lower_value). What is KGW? 1.1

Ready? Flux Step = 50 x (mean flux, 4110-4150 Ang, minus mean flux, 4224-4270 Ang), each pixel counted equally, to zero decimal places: -47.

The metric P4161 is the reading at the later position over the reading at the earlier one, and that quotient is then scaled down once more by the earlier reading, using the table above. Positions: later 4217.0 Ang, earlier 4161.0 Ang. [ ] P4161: 0.090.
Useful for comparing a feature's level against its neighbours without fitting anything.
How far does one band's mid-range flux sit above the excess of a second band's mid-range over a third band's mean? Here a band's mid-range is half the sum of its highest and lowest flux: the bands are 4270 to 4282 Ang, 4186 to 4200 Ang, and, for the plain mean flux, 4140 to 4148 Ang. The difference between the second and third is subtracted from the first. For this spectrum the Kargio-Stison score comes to 9.1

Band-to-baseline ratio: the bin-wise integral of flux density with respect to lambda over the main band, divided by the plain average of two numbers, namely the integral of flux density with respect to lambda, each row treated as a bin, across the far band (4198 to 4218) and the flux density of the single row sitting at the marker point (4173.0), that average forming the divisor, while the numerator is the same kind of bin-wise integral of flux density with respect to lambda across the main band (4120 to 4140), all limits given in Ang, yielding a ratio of 1.73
